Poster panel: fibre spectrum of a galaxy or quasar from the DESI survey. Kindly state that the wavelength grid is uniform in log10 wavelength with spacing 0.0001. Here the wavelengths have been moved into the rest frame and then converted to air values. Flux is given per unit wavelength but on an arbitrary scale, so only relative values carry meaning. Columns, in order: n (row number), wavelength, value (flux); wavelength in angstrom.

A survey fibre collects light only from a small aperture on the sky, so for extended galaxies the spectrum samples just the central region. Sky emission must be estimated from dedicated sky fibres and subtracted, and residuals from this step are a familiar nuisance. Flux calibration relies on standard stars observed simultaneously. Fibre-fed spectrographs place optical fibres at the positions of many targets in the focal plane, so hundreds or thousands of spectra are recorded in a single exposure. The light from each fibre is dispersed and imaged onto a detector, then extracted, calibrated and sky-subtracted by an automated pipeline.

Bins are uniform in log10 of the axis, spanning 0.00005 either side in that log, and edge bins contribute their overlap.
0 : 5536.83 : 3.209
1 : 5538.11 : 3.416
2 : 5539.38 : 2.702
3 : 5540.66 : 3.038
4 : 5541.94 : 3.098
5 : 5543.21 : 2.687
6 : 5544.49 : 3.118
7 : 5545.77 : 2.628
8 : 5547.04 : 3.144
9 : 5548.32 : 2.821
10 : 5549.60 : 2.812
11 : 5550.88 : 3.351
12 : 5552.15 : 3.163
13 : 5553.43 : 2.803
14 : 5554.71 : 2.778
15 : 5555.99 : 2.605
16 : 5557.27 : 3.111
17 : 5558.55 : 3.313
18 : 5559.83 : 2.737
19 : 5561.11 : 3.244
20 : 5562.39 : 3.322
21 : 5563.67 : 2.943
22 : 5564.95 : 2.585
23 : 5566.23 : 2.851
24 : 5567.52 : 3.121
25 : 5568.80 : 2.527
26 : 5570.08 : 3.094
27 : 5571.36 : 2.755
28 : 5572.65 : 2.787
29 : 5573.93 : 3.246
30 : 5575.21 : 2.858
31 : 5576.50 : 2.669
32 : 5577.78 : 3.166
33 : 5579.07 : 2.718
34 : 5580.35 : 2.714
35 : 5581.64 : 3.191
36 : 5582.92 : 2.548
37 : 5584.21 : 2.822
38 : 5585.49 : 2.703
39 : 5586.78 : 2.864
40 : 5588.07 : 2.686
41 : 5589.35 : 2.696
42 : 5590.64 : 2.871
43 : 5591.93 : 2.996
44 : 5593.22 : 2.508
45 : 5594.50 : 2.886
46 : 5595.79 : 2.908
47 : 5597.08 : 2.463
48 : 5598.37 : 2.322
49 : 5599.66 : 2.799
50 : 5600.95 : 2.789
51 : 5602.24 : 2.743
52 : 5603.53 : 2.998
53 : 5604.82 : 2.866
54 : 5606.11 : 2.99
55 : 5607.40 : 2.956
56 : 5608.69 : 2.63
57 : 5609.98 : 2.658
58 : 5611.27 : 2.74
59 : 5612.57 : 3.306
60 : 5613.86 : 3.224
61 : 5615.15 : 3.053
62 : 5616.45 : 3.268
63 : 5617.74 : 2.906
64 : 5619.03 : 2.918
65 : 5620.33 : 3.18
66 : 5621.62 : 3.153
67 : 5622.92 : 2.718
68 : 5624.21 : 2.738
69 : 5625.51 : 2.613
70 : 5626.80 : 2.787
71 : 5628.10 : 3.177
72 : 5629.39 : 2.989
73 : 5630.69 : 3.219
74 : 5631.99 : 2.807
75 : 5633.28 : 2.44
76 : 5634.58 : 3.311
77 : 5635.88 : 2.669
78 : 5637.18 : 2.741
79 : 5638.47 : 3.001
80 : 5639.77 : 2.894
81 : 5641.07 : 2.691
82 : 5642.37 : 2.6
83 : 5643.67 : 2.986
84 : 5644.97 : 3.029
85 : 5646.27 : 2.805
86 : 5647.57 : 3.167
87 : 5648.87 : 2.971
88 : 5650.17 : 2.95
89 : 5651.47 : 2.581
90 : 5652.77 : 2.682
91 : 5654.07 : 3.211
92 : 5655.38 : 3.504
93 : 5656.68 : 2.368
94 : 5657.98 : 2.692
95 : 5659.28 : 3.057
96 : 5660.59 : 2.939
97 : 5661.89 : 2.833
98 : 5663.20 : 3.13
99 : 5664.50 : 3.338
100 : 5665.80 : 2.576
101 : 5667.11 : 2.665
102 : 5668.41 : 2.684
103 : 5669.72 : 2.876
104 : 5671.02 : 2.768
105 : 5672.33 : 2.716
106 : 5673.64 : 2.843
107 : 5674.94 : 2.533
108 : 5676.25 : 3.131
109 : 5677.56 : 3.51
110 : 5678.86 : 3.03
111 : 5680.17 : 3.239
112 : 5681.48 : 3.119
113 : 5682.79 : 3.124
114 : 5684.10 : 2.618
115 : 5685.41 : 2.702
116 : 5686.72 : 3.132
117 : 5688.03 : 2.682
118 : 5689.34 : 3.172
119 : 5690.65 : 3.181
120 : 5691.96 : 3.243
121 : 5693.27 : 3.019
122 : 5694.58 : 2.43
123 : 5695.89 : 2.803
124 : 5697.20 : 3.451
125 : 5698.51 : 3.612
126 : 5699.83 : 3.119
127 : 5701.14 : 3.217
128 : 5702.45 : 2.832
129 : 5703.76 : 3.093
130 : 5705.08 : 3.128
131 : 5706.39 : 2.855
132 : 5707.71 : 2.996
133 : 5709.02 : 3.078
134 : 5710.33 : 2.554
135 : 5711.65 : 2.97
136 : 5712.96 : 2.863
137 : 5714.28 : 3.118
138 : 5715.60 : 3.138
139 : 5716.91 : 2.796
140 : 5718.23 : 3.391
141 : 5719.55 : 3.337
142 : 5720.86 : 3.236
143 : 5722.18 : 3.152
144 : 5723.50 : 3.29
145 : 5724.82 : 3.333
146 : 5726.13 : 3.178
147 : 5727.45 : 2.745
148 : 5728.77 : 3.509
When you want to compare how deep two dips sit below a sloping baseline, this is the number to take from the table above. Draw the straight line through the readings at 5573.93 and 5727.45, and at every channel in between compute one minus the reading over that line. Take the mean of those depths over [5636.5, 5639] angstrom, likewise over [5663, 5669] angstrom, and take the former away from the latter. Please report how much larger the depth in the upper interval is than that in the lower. -0.03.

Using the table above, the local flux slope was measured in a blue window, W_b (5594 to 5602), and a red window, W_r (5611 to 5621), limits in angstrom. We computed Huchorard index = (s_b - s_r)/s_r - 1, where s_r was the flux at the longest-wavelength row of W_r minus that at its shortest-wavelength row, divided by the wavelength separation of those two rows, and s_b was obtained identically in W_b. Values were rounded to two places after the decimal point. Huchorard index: -2.31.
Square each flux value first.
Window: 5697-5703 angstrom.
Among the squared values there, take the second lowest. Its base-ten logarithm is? 0.99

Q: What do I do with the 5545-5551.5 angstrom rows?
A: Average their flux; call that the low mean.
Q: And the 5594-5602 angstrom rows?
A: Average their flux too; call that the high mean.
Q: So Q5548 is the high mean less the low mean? -0.26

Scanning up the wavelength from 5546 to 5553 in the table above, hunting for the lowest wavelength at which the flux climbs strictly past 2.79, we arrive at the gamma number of 5547.04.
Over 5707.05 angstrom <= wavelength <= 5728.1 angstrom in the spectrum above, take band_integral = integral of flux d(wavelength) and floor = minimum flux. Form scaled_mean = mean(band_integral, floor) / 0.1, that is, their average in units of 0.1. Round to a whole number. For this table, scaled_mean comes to 336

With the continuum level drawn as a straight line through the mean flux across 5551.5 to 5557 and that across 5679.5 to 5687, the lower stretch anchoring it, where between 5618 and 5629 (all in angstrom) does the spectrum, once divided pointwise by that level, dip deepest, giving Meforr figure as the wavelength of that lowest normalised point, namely 5625.51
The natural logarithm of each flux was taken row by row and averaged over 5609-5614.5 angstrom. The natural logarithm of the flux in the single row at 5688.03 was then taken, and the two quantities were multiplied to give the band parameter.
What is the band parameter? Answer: 1.07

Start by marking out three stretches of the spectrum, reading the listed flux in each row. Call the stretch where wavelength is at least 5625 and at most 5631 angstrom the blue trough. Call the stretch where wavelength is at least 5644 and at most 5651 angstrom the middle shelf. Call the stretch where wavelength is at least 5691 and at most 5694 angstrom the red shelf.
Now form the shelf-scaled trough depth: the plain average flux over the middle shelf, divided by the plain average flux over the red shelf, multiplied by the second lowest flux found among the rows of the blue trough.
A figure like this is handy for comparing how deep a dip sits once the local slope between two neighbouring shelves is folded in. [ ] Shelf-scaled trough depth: 2.66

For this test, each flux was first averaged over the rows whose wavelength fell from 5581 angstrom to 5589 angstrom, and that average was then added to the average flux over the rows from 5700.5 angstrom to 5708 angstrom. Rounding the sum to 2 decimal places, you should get 5.82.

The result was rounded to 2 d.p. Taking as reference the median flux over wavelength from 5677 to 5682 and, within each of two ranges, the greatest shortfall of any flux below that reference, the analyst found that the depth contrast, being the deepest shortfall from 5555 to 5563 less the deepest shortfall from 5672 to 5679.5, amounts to -0.07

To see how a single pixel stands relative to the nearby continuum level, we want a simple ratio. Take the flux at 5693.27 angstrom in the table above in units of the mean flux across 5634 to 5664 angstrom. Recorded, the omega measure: 1.039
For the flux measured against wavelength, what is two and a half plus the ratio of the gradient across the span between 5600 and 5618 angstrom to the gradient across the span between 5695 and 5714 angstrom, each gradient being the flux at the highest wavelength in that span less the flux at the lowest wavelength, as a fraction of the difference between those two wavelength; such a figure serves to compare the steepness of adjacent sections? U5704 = 4.5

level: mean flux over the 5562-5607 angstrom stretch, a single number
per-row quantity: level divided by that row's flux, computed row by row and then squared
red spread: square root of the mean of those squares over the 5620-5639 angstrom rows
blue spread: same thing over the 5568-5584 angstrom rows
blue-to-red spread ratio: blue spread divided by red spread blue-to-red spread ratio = 1.02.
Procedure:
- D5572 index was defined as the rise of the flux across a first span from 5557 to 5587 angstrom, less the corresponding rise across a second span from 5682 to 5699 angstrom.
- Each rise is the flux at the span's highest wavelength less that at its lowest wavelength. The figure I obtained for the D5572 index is -0.7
